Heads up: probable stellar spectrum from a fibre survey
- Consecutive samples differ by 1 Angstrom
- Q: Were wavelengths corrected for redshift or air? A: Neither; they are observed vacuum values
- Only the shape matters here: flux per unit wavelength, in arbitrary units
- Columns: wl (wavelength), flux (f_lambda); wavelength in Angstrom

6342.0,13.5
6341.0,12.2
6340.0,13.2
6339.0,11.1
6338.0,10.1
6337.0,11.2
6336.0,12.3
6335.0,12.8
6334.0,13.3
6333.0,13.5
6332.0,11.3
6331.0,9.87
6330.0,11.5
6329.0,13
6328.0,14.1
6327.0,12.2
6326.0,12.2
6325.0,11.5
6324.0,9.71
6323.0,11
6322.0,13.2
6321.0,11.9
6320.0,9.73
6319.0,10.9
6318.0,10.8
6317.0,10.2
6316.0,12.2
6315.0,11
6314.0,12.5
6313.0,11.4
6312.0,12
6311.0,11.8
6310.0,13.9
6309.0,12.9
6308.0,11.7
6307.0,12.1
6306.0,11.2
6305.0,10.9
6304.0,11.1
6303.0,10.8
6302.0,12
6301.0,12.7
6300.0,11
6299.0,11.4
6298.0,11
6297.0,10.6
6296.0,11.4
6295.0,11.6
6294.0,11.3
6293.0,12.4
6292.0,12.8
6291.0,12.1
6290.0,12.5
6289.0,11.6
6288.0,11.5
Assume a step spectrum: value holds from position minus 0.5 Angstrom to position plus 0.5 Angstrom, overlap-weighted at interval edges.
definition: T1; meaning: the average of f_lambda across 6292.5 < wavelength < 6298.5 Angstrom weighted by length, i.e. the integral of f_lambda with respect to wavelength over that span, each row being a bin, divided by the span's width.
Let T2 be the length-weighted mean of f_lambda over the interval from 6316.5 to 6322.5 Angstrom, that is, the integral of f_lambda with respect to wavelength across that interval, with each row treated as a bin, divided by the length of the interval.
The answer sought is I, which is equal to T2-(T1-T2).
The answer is 10.9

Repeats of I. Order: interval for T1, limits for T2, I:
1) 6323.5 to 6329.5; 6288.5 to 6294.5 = 12.1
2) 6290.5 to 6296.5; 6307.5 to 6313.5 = 12.6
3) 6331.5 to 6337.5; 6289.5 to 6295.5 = 11.8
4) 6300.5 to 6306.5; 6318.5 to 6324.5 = 10.7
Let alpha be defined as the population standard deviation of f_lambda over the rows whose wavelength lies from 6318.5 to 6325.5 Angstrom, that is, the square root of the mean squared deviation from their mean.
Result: 1.14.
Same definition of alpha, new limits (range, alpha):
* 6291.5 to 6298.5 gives 0.71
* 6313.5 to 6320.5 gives 0.92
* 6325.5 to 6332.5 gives 1.24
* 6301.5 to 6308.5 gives 0.49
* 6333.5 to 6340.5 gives 1.13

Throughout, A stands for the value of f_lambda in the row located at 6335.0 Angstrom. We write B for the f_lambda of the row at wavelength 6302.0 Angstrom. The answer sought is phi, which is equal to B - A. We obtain -0.8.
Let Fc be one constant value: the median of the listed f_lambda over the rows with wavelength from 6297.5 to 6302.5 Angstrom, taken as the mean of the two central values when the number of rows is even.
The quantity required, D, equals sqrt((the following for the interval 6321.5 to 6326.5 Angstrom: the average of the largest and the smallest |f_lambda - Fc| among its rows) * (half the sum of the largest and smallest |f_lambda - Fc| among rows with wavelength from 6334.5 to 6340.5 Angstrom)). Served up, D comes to 0.97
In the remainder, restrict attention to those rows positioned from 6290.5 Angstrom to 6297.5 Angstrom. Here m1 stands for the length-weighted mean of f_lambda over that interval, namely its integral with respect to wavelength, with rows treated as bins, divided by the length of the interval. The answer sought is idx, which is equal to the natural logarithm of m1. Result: 2.46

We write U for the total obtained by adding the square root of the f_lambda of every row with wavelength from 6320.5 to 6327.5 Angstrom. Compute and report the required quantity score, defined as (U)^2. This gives 571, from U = 23.9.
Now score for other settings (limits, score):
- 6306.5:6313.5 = 600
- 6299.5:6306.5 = 557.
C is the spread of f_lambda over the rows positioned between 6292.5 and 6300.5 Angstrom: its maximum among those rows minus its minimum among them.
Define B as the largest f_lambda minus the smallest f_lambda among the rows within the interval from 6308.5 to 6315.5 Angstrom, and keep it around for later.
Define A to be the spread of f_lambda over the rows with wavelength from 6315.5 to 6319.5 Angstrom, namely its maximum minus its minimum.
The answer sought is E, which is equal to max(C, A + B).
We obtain 4.90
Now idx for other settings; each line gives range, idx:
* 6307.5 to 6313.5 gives 2.51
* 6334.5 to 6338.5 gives 2.45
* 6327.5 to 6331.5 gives 2.49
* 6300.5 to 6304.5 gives 2.46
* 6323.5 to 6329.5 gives 2.49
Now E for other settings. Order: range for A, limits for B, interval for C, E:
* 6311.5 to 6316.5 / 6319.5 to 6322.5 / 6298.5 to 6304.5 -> 4.97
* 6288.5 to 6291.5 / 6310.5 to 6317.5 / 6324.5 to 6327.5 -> 3.20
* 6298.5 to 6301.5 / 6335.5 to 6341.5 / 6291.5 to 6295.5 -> 4.80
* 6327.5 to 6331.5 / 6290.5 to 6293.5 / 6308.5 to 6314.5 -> 4.93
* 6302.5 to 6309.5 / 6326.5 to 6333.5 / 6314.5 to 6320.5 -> 6.33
